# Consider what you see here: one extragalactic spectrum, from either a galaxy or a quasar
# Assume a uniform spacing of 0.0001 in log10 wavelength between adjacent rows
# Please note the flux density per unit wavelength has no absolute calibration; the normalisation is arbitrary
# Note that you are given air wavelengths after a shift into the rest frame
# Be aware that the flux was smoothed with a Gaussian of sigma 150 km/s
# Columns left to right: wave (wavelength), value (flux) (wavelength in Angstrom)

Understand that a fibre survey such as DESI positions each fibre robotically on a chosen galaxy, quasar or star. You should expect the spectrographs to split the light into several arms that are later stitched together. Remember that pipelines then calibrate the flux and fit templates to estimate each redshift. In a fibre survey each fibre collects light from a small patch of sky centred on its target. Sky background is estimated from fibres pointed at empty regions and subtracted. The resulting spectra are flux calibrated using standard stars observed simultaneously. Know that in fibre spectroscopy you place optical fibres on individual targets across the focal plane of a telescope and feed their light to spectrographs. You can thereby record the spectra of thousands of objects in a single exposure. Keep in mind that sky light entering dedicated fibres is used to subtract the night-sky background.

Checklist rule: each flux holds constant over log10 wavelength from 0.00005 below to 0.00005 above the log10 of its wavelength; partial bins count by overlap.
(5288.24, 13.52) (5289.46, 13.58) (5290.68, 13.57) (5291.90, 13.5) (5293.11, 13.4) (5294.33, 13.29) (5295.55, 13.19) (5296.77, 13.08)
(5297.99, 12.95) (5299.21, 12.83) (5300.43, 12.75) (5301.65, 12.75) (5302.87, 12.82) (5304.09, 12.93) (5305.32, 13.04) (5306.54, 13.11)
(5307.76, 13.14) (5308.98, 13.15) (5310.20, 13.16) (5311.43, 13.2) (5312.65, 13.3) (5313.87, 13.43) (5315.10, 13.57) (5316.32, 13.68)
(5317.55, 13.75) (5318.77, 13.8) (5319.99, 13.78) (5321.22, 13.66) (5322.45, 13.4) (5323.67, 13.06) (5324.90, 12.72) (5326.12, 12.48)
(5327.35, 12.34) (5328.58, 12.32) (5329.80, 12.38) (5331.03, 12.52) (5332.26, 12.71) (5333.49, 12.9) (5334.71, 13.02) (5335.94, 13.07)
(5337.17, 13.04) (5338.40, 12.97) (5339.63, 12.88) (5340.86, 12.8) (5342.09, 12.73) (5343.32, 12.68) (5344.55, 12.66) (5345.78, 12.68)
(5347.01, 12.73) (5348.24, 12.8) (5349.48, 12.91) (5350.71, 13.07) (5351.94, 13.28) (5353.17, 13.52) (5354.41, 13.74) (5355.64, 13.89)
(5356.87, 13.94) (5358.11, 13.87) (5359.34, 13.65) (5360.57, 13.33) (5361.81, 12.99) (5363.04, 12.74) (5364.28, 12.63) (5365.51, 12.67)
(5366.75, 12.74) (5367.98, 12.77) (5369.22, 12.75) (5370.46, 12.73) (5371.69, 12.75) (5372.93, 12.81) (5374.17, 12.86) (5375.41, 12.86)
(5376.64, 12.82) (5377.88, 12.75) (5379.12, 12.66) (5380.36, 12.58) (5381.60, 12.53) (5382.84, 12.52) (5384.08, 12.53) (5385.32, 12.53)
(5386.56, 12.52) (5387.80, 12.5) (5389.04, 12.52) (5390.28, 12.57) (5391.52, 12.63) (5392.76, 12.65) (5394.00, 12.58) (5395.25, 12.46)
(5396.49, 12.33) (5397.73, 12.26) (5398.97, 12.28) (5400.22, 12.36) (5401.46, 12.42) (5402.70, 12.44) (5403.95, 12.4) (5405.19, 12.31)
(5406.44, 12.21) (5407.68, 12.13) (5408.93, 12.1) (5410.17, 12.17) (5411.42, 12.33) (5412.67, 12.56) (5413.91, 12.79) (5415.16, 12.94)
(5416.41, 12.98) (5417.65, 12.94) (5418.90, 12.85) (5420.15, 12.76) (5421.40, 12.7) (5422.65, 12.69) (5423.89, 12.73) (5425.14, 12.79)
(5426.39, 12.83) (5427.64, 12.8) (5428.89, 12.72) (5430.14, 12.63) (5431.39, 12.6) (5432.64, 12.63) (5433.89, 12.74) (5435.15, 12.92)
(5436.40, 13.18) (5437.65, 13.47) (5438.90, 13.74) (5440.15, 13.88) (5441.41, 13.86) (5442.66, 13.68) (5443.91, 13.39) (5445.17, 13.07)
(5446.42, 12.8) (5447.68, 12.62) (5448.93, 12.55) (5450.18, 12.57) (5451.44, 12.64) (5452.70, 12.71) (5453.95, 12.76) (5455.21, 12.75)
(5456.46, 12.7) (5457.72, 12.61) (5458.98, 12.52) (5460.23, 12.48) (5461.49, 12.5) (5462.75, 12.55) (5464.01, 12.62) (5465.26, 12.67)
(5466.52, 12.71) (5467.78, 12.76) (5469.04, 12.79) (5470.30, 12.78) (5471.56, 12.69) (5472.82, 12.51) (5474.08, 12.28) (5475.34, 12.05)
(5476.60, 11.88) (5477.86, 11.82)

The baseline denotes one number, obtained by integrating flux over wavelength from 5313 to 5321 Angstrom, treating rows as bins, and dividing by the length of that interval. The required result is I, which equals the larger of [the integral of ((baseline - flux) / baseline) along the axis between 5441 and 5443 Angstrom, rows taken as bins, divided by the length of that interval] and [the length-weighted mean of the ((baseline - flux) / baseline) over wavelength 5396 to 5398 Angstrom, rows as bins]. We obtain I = 0.099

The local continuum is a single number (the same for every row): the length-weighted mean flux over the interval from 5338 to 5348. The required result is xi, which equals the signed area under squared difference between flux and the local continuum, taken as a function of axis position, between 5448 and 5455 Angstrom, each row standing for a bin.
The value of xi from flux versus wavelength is 0.1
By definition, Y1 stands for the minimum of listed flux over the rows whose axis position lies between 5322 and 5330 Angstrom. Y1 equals 12.32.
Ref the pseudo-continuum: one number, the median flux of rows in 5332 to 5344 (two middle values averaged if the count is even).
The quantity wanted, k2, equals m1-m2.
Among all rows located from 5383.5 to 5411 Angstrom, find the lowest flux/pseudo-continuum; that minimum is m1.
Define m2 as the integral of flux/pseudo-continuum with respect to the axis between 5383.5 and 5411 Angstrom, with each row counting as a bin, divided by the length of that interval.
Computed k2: -0.024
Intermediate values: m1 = 0.94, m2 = 0.962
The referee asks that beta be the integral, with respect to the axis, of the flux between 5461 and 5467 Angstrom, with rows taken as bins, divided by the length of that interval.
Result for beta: 12.6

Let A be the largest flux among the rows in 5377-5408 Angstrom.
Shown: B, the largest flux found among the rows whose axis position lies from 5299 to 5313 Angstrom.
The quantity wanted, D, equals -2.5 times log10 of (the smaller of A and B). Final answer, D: -2.76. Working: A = 12.75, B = 13.3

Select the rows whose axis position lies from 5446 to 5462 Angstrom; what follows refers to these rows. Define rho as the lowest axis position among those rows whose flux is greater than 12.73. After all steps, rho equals 5446.42 Angstrom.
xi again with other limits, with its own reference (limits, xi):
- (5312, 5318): 3.7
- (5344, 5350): 0.0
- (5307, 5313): 1.1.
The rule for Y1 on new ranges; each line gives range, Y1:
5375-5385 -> 12.52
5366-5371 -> 12.73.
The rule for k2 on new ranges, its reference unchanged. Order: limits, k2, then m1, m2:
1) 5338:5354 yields -0.019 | 0.98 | 1.001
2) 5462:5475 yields -0.027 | 0.95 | 0.979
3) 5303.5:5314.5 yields -0.017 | 1.00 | 1.021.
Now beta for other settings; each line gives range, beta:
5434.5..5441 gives 13.4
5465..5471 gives 12.7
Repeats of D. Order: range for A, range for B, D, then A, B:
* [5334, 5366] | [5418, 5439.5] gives -2.84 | 13.94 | 13.74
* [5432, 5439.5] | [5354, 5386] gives -2.84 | 13.74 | 13.94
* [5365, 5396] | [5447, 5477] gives -2.77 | 12.86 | 12.79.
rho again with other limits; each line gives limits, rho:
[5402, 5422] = 5413.91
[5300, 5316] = 5300.43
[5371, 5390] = 5371.69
